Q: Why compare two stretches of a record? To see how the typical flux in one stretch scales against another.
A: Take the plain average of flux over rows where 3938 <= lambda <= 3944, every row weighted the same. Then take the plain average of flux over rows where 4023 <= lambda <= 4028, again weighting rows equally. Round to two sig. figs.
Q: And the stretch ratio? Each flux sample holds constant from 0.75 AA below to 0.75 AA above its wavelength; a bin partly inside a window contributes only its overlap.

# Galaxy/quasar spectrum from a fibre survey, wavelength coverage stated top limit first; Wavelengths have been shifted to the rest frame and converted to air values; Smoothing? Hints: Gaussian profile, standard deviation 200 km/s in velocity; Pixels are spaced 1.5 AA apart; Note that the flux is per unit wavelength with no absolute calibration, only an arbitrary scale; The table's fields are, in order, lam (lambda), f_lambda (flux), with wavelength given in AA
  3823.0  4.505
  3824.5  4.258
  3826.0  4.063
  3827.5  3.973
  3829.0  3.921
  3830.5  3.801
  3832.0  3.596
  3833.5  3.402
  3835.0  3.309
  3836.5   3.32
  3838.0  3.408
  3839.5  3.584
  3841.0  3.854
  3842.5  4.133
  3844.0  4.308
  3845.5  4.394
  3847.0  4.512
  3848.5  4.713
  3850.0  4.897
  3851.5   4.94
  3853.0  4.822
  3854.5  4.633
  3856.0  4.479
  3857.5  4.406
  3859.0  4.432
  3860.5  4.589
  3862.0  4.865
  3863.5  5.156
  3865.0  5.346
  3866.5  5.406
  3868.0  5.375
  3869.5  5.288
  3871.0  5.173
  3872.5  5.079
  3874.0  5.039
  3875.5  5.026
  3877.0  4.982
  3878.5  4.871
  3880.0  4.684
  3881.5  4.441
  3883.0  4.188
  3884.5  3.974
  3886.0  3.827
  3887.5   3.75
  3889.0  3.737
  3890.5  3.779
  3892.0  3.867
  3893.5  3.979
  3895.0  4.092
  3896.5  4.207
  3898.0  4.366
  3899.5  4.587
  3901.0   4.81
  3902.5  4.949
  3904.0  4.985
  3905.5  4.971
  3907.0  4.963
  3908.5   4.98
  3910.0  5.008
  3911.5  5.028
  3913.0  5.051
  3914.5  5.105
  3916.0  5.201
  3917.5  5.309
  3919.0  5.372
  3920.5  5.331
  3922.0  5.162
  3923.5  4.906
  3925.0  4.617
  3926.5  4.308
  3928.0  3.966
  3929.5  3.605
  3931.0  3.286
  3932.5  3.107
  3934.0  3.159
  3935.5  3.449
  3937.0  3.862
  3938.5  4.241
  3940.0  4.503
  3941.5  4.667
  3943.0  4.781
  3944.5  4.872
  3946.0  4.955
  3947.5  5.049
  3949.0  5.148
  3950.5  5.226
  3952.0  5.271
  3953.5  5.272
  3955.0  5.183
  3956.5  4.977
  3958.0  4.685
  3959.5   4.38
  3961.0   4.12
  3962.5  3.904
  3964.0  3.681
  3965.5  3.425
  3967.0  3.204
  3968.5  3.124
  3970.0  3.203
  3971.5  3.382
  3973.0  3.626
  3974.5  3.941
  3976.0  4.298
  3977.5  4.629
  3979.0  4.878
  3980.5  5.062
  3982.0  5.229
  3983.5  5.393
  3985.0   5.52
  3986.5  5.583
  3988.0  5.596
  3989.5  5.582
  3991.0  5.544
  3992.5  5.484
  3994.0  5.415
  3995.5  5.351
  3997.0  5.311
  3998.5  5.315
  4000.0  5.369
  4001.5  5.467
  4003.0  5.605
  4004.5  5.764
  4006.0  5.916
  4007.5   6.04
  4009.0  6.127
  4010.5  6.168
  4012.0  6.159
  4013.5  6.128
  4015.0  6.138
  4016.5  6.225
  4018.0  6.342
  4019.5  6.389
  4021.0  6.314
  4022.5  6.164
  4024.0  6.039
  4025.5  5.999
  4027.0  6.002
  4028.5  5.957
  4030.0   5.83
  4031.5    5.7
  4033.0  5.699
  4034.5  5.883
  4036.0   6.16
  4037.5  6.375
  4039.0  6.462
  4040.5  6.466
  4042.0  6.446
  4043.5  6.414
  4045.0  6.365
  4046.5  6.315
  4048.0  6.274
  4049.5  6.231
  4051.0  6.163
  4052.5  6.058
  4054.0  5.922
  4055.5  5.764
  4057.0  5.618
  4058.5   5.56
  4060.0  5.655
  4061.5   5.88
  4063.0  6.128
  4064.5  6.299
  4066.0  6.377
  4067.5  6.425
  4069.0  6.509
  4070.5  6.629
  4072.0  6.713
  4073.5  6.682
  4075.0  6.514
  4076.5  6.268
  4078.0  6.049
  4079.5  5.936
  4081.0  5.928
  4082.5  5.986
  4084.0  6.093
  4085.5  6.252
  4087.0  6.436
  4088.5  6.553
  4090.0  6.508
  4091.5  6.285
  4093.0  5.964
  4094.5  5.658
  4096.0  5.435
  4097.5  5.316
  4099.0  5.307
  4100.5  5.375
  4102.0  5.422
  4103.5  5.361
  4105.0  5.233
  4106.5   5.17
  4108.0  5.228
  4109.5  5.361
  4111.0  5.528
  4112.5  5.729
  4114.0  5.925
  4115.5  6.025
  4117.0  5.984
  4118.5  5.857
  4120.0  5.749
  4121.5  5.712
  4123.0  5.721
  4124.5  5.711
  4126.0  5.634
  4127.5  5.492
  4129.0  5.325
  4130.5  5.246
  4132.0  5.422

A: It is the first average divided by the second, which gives 0.76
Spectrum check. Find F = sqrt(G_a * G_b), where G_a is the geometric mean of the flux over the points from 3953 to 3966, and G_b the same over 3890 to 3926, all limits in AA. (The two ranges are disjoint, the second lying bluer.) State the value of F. 4.6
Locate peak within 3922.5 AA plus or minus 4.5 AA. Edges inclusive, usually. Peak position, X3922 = 3919.0 AA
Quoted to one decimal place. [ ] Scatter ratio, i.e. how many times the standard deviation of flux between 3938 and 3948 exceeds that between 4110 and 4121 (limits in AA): 1.6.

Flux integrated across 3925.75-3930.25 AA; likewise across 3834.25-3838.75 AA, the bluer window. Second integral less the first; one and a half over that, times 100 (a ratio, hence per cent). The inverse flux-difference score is -54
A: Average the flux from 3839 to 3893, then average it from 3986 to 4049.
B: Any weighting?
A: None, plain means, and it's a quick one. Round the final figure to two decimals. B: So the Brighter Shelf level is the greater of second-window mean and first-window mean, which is 5.95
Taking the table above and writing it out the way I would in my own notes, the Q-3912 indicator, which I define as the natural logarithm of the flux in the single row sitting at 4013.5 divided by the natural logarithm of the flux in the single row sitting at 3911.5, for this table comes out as 1.12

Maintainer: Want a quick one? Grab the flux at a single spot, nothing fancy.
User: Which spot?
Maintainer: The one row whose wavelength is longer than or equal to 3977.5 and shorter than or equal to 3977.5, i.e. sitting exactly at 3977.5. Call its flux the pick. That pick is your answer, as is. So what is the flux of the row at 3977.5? 4.629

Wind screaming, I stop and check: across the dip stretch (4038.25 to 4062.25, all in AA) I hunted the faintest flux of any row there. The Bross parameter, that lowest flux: 5.56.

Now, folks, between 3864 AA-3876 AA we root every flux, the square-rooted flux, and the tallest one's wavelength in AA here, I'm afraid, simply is 3866.5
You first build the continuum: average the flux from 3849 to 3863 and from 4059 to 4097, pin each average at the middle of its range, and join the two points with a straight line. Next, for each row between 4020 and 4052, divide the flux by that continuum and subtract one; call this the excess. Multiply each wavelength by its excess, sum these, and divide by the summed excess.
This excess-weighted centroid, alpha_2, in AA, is 4037.8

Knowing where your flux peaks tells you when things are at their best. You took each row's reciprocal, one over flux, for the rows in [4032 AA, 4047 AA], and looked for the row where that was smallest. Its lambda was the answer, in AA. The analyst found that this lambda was 4040.5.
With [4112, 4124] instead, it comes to 4115.5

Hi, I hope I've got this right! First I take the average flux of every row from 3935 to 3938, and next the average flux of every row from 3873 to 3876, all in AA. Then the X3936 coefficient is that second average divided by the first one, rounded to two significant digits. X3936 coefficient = 1.4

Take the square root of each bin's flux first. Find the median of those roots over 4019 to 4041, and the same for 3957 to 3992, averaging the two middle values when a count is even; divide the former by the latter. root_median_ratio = 1.17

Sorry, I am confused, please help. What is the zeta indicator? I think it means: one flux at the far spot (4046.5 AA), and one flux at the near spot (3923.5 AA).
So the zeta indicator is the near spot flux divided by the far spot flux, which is 0.78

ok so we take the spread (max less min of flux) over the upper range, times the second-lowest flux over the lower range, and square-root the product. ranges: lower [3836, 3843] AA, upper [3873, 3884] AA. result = 1.70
